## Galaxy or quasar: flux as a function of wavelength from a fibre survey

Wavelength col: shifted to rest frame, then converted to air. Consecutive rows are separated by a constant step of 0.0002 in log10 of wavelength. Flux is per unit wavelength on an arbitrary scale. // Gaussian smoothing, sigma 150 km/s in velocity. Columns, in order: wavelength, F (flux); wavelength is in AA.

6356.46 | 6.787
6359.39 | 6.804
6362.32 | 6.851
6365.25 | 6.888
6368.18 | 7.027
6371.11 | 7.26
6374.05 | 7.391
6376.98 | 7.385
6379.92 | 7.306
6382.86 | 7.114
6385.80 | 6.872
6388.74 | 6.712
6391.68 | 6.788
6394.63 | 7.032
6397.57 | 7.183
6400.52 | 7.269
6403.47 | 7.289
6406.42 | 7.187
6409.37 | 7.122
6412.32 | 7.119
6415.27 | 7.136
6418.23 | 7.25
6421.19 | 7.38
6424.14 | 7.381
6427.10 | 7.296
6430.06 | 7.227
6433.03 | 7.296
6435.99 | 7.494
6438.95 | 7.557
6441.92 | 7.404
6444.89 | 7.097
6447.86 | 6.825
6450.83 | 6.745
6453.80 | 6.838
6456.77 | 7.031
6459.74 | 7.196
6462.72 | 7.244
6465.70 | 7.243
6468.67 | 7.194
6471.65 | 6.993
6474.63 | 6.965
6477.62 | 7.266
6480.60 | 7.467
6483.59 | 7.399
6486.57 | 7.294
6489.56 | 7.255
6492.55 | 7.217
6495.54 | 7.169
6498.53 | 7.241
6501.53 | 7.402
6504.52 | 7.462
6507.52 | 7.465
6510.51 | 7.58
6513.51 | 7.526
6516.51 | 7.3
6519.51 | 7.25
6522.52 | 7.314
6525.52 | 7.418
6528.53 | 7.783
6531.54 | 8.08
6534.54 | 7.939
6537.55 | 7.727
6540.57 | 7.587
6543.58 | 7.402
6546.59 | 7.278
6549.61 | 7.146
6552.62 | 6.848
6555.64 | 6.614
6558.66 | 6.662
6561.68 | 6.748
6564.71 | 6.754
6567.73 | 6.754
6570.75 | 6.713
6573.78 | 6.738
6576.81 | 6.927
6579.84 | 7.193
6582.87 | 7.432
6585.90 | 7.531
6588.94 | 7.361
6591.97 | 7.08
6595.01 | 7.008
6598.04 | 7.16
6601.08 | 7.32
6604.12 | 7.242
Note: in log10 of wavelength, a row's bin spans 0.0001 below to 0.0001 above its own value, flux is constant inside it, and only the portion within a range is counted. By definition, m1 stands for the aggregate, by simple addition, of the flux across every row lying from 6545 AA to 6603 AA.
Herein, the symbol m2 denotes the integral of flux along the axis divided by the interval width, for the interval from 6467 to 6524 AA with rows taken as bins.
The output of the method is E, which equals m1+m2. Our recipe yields 141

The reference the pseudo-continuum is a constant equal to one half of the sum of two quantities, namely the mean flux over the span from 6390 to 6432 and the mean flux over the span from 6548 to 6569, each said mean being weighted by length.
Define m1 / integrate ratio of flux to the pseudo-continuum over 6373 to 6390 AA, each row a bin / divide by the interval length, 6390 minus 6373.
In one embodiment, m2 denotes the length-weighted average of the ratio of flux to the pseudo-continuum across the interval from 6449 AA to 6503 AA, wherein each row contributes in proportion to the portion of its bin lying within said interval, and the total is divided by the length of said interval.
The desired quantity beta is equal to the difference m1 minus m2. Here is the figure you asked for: -0.01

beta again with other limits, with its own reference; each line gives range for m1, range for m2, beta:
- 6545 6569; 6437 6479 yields -0.04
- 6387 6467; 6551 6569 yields 0.06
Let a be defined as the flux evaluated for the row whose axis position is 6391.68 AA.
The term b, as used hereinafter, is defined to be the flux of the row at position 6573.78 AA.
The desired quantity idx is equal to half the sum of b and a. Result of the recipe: 6.76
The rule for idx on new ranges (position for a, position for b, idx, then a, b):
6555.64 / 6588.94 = 6.99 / 6.614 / 7.361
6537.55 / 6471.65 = 7.36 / 7.727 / 6.993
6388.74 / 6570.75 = 6.71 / 6.712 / 6.713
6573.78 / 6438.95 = 7.15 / 6.738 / 7.557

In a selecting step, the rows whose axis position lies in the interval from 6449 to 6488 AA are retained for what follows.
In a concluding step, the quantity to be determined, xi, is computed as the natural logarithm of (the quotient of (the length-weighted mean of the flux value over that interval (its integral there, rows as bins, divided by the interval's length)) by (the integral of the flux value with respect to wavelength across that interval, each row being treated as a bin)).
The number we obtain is -3.664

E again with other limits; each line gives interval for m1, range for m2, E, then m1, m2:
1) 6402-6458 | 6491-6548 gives 144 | 136.7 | 7.48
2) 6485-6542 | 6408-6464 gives 149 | 142.0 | 7.19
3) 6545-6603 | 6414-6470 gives 140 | 133.3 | 7.20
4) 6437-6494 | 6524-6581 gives 143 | 136.2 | 7.17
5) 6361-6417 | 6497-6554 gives 142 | 134.9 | 7.46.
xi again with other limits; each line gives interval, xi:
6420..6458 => -3.638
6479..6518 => -3.664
